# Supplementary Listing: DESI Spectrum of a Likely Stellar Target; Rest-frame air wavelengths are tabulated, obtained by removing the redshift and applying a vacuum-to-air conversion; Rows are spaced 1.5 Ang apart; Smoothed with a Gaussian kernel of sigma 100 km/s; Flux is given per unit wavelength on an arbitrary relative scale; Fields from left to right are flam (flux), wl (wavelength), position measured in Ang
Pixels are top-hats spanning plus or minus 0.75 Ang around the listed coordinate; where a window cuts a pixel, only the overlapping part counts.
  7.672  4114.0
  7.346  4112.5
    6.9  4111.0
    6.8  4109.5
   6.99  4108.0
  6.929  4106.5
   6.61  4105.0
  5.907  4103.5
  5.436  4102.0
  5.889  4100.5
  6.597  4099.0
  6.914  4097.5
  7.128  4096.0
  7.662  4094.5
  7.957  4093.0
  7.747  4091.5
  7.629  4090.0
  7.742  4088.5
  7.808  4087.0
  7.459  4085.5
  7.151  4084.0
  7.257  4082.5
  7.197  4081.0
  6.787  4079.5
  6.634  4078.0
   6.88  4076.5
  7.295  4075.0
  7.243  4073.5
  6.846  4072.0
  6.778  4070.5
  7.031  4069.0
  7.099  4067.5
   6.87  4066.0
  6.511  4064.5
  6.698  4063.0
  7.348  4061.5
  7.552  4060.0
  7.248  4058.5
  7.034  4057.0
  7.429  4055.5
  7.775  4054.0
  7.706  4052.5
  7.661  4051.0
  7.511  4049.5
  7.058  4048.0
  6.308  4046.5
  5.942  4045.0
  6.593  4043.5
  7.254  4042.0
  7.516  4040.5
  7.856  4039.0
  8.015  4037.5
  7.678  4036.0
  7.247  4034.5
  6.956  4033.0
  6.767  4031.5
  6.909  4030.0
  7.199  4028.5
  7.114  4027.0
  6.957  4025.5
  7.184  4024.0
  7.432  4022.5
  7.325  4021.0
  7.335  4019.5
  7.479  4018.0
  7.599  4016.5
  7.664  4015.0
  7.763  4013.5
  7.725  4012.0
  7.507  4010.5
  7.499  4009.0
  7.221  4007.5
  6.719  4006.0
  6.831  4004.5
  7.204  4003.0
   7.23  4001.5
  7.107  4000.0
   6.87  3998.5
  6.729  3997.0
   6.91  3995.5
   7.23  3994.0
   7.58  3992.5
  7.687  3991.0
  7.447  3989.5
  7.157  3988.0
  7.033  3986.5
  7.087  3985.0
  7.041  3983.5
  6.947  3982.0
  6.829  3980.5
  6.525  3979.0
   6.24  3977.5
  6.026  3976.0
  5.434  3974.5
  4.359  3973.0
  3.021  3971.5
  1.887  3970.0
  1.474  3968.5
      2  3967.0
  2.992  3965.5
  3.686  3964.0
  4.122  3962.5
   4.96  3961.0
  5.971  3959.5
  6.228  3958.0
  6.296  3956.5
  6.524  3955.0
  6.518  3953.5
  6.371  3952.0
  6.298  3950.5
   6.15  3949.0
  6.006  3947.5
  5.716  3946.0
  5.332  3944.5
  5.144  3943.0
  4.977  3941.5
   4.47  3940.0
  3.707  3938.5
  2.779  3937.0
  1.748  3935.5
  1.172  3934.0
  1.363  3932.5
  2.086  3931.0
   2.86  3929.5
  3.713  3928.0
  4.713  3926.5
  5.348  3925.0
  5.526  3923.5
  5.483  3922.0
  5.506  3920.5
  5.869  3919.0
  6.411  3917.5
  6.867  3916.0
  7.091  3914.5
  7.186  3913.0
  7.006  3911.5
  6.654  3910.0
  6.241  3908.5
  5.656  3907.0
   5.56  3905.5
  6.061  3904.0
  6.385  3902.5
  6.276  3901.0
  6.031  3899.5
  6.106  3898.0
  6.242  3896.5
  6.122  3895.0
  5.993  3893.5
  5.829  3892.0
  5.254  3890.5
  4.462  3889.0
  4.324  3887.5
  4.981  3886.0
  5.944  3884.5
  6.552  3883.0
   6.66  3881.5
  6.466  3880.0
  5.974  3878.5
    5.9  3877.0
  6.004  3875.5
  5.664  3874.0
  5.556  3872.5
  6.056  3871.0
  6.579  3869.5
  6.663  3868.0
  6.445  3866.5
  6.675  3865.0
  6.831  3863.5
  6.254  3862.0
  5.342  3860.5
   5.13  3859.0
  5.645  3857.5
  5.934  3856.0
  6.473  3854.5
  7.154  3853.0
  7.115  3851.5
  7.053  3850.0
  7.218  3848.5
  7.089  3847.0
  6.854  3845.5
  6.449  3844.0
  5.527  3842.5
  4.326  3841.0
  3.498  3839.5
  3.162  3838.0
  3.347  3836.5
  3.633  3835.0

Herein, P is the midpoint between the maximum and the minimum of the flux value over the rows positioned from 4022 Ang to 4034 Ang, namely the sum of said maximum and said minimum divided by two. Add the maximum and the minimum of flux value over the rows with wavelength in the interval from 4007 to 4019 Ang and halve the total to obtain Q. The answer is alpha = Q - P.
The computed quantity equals 0.4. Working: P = 7.1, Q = 7.5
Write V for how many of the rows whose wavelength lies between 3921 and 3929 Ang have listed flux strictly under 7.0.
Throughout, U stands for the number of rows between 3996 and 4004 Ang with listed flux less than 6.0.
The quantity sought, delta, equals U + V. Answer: 5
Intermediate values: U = 0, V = 5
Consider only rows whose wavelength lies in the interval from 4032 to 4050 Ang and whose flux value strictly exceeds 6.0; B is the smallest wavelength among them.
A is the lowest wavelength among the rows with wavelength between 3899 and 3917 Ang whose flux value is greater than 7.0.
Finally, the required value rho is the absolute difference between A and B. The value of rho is 121.5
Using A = 3911.5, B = 4033.0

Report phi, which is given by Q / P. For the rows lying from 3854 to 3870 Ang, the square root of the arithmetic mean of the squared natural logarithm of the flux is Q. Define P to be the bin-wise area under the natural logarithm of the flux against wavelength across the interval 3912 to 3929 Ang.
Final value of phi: 0.062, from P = 29.5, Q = 1.82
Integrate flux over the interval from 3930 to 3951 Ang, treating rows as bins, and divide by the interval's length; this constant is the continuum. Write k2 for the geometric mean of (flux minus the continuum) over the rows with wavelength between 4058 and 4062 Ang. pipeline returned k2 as 3.35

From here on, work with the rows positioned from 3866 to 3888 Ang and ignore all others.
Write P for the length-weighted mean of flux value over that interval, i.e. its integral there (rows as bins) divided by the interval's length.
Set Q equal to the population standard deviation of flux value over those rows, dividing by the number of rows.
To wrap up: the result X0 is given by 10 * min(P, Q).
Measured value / 6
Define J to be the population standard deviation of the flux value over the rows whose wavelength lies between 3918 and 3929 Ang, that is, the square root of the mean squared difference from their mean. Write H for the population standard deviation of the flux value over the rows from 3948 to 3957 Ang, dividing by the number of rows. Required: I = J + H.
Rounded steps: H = 0.1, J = 0.7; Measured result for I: 0.8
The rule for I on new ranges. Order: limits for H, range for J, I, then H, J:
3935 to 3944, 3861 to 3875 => 1.6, 1.2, 0.4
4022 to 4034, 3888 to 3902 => 0.8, 0.2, 0.6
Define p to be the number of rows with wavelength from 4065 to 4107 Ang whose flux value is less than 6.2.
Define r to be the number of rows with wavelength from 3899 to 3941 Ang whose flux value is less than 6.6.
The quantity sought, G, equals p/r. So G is 0.13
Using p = 3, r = 23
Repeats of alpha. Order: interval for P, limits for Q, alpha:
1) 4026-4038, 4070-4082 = -0.4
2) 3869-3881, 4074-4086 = 1.0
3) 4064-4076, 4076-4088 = 0.3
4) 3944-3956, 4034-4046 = 1.1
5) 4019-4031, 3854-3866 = -1.2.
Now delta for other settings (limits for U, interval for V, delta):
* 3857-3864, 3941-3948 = 8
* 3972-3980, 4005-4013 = 3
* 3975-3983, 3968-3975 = 5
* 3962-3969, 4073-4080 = 8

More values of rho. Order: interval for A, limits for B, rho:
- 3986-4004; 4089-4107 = 103.5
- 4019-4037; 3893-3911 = 124.5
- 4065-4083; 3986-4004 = 81.0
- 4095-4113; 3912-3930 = 183.0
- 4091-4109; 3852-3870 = 238.5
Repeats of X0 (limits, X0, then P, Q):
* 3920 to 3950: 16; 4.2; 1.6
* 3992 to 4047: 4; 7.2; 0.4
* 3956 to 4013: 18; 6.0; 1.8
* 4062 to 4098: 4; 7.2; 0.4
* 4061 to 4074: 3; 6.9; 0.3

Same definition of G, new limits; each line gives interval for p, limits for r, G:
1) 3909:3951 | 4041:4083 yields 5.25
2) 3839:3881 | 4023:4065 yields 3.25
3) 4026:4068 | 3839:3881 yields 0.05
